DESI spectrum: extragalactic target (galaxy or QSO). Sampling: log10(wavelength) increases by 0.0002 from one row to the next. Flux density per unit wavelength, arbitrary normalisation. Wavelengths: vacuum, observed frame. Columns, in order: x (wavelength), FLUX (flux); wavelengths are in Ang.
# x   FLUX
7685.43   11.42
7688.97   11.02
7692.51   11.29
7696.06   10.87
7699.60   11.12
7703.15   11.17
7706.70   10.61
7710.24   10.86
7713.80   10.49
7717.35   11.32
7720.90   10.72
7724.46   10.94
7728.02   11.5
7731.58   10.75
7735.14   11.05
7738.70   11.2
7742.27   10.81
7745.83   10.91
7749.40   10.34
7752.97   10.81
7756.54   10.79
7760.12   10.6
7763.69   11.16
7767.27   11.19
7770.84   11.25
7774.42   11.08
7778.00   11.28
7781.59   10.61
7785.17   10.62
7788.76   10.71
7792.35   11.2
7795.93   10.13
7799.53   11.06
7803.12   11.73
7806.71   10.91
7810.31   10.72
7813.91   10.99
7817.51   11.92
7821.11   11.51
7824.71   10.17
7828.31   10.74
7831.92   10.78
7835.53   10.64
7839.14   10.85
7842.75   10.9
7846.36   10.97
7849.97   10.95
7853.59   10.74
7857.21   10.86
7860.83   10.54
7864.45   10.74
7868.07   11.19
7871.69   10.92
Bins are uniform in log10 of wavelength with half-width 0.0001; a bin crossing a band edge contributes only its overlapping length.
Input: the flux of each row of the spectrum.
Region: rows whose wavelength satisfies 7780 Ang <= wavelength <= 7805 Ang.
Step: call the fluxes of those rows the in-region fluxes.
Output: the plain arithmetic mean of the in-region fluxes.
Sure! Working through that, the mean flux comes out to 10.9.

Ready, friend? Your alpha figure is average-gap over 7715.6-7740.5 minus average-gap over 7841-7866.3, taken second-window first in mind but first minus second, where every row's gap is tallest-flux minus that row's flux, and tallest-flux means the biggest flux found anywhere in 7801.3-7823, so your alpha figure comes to -0.25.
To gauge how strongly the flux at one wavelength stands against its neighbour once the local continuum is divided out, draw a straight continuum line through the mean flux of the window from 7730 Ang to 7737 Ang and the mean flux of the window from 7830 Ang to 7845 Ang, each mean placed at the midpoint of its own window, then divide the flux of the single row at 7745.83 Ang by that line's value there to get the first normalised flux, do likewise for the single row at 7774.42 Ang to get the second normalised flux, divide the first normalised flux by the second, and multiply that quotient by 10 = 9.8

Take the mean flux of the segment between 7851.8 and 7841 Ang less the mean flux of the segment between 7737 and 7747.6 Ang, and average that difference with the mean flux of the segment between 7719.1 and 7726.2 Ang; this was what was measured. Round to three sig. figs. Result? 5.40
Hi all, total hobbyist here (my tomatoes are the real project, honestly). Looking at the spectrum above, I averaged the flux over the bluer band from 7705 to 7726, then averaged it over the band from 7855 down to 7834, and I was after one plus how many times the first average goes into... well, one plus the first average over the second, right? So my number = 1.998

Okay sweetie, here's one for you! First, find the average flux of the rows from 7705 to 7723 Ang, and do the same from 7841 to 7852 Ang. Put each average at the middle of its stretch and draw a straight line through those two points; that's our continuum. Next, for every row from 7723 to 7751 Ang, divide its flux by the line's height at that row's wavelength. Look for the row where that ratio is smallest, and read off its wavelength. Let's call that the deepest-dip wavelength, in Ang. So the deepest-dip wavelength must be 7749.40 Ang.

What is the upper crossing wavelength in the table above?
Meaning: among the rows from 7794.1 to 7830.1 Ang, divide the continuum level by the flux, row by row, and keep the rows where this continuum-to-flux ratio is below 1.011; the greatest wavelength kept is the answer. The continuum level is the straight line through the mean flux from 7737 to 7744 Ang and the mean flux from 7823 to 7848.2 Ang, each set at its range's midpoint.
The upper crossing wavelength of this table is 7828.31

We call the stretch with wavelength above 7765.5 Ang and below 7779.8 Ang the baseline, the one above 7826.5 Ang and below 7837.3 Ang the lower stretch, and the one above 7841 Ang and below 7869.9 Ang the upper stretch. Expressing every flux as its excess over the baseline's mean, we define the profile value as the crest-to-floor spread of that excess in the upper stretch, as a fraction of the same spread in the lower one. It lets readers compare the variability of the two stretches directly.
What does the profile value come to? 4.6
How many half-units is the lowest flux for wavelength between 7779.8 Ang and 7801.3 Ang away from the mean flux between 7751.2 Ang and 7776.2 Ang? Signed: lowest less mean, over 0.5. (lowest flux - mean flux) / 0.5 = -1.7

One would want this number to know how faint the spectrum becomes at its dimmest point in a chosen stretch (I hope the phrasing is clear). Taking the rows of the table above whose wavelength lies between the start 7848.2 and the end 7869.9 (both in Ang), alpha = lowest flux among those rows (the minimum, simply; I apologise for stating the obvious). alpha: 10.54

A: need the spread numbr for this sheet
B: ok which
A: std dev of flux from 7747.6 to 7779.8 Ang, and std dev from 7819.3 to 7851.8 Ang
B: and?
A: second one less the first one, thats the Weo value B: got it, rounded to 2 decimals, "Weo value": 0.02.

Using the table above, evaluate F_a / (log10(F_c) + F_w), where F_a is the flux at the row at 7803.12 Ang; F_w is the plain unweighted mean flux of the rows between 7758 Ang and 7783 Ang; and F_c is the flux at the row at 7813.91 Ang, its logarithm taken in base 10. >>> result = 0.972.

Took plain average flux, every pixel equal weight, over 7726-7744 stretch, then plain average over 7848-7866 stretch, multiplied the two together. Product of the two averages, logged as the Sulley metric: 119.1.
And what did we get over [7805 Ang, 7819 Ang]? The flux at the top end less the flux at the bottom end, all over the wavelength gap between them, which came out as 0.09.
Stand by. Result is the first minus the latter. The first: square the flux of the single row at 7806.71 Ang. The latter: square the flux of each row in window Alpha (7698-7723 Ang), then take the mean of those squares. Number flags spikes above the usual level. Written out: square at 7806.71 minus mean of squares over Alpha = 0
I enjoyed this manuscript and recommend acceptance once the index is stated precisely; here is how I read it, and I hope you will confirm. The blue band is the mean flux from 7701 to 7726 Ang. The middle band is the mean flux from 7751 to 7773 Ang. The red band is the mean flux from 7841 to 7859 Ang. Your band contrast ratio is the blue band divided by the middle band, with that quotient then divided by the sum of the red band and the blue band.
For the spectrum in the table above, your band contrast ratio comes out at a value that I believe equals 0.0456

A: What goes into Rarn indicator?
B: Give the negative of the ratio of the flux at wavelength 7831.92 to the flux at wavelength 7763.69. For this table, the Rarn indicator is -0.97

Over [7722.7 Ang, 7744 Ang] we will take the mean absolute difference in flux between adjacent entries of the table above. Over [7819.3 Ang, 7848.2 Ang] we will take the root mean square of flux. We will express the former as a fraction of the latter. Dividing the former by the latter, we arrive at 0.0397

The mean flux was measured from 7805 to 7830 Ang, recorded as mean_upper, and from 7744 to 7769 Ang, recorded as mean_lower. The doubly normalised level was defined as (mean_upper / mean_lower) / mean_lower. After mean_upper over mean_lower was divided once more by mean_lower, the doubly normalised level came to 0.0938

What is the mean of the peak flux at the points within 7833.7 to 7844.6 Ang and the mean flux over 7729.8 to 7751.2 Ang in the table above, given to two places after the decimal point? 10.87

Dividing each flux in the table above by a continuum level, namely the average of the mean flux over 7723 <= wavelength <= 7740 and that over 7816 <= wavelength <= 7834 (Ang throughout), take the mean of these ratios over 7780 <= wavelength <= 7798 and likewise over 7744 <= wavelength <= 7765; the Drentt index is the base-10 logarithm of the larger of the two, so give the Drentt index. -0.0114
